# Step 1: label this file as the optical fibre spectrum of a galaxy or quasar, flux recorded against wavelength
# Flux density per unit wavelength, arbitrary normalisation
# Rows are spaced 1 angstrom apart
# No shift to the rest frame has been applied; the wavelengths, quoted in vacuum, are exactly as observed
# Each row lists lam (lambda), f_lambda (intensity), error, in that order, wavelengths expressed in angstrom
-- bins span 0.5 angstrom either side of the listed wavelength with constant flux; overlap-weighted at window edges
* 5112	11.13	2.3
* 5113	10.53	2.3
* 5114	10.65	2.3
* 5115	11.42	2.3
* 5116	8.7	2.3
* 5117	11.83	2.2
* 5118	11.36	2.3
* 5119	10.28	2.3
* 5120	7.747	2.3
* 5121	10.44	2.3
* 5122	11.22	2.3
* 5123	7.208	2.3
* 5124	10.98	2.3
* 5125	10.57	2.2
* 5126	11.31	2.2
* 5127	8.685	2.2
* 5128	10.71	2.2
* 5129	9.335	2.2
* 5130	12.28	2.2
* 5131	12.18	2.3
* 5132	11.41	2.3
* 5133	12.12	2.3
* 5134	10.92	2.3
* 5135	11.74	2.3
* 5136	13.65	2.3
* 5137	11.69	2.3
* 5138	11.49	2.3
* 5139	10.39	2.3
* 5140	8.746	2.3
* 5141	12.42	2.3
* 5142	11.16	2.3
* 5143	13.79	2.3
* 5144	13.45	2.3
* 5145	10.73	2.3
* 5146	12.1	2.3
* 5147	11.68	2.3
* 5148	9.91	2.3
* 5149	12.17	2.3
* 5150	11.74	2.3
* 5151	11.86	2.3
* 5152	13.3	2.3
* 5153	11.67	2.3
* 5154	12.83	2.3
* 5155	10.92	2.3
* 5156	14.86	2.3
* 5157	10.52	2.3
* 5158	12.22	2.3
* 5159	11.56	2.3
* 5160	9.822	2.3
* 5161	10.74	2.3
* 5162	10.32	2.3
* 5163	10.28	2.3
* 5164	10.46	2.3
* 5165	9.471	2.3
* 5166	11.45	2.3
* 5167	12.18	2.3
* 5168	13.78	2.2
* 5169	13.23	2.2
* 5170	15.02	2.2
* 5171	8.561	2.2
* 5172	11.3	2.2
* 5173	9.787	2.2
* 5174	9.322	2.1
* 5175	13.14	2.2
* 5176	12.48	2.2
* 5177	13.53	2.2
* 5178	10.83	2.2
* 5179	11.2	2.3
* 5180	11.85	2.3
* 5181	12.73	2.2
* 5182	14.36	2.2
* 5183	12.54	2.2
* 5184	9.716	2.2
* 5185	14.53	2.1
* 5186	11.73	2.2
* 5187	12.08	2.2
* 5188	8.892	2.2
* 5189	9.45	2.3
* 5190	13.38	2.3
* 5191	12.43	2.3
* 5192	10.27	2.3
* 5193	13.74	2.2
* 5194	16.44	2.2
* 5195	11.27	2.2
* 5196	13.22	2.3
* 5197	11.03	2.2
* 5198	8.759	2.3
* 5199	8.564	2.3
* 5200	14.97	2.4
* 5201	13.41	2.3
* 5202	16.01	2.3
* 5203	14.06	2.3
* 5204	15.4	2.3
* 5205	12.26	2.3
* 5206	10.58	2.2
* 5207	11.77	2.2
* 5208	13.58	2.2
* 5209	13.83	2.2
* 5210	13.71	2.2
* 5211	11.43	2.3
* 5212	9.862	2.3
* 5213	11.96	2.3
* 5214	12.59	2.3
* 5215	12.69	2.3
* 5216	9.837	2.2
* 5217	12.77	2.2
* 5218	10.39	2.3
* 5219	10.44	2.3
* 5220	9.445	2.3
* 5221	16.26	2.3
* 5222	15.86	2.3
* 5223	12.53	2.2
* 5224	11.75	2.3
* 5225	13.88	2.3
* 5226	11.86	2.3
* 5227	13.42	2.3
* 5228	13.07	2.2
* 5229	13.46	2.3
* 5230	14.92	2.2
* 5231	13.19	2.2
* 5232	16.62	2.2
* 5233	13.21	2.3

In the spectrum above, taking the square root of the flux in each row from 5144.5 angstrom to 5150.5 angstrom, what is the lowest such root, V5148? 3.15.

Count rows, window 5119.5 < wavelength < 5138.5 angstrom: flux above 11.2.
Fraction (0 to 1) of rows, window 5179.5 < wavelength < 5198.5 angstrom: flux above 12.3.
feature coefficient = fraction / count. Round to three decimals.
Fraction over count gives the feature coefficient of 0.047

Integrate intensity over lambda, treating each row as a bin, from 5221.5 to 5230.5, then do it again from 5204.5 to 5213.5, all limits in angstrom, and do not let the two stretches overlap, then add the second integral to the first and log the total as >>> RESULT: 230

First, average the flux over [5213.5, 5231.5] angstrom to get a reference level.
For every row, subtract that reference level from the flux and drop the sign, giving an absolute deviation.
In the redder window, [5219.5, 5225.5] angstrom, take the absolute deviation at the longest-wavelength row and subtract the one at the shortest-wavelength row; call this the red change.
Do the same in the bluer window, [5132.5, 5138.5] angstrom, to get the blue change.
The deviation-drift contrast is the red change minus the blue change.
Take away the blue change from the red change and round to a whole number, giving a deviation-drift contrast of -3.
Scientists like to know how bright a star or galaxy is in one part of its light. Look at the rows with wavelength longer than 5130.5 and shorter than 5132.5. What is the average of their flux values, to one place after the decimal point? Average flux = 11.8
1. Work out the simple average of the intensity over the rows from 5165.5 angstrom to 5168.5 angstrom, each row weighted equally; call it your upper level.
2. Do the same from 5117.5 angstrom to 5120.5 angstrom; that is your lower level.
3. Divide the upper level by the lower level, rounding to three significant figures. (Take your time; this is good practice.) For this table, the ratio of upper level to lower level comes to 1.27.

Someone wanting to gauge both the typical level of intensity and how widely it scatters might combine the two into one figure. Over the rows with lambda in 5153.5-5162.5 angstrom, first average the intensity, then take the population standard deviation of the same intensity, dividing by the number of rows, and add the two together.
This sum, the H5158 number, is 13.0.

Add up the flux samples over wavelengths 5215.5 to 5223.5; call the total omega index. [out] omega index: 98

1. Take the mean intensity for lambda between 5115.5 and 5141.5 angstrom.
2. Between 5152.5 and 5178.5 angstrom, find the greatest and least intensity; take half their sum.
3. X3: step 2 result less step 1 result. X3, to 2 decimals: 1.04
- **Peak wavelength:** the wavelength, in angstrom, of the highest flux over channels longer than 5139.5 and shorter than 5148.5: 5143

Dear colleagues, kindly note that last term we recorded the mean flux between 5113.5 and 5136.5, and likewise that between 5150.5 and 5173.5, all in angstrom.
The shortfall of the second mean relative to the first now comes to -0.84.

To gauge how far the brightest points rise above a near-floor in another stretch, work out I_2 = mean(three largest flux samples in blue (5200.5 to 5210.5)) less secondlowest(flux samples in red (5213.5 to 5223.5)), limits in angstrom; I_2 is 5.3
